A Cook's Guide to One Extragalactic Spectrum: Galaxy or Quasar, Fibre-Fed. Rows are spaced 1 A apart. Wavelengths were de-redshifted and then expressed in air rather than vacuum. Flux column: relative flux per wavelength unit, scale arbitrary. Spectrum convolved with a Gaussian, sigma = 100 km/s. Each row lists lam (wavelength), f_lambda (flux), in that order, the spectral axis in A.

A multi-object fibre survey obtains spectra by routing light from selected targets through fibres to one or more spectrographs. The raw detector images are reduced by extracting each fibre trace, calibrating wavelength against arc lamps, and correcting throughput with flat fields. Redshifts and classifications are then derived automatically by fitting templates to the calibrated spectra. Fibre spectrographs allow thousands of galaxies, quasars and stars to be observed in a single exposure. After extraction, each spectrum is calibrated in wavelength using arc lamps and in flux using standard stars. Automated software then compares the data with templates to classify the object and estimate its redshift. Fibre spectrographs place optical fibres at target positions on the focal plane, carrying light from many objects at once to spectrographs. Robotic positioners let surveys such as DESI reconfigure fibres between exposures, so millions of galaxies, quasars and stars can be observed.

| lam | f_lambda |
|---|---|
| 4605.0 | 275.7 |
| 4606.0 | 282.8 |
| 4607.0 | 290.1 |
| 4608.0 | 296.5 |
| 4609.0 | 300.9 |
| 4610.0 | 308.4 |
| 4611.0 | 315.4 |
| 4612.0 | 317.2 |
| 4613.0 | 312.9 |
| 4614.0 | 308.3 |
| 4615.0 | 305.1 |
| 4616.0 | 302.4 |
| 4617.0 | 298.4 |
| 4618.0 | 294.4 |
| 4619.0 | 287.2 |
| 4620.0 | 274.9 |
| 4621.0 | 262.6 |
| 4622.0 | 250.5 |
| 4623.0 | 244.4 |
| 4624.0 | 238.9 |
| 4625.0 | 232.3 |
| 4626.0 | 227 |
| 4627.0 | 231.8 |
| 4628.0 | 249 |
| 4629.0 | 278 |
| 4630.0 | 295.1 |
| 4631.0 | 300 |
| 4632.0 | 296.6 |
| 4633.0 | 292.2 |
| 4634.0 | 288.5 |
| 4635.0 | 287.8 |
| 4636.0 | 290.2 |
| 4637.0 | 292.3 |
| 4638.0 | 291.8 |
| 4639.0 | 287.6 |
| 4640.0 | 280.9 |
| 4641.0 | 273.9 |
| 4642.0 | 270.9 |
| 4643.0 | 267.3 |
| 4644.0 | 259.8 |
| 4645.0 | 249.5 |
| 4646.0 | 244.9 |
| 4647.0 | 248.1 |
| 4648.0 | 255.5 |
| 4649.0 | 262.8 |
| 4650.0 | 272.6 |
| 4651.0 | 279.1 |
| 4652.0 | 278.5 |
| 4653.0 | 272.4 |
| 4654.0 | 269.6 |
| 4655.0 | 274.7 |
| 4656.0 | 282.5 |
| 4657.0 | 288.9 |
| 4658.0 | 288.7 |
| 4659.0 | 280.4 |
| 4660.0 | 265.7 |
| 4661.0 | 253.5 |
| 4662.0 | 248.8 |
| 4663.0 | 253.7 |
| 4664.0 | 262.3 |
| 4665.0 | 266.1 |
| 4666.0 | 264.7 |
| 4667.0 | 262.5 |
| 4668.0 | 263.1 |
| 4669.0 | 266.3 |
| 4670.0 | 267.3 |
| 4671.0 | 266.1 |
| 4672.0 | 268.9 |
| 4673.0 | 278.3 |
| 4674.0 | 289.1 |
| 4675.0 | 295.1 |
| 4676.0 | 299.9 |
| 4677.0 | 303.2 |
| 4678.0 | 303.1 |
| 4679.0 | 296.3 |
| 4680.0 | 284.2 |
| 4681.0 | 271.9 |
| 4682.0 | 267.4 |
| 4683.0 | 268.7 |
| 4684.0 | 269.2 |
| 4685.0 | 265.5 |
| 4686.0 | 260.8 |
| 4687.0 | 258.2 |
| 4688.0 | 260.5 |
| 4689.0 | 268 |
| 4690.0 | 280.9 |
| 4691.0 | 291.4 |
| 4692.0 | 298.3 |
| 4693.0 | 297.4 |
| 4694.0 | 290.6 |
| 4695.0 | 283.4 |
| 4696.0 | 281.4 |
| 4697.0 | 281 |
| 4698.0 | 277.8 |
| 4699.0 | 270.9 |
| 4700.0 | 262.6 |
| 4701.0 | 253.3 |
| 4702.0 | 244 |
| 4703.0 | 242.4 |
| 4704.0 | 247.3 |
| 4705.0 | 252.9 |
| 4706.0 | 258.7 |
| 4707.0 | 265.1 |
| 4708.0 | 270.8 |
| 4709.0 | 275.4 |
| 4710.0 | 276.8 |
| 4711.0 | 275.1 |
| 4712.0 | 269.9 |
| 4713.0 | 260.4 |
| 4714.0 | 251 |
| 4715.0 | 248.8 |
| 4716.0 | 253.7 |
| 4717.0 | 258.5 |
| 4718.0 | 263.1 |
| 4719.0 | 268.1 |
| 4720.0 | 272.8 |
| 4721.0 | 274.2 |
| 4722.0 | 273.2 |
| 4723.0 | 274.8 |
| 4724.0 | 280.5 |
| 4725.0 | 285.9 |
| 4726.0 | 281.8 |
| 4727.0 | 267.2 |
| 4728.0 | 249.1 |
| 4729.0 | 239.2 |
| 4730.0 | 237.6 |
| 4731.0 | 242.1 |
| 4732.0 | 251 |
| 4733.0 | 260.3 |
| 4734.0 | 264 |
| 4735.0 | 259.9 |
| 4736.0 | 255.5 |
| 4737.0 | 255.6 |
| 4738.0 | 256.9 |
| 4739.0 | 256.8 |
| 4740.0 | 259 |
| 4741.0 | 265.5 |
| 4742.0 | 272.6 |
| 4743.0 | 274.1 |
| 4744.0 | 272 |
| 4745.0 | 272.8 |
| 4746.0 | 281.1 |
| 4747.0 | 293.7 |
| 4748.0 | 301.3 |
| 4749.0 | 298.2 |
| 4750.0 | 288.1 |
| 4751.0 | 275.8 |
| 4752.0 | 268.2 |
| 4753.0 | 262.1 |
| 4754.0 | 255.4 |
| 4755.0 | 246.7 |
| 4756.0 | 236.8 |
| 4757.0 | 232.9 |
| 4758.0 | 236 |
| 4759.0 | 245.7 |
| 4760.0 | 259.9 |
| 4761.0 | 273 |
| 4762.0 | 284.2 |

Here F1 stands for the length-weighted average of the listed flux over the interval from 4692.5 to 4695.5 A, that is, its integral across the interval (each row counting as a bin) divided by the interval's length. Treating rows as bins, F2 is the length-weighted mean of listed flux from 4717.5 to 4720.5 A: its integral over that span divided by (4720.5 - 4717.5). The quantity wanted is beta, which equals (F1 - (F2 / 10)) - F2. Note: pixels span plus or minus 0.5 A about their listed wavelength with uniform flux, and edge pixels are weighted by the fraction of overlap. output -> -4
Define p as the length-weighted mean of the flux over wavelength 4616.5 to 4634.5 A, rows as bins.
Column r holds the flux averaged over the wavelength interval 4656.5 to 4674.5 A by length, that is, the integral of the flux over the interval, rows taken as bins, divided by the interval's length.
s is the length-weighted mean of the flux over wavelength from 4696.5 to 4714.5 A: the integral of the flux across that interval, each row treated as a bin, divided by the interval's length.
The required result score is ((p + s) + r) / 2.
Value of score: 400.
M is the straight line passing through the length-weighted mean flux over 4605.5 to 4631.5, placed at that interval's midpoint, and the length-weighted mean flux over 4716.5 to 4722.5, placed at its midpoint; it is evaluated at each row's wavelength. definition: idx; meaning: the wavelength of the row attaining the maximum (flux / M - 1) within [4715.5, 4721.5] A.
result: 4721.0 A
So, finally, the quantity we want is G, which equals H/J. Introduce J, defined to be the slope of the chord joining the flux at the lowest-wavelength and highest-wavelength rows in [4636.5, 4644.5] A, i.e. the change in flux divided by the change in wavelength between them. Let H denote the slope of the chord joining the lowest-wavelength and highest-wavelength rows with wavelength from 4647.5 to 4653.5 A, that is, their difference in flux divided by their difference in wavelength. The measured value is -0.7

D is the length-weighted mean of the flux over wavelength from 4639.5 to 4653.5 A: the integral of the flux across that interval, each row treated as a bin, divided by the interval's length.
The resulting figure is 265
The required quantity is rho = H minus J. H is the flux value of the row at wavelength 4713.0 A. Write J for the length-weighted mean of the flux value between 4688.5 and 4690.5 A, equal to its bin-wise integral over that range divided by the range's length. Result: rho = -14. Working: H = 260.4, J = 274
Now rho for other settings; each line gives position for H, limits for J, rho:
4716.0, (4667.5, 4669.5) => -11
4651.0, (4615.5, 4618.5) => -19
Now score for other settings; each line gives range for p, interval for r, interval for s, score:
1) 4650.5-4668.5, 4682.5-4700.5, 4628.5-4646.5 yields 413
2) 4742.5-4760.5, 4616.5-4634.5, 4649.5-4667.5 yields 403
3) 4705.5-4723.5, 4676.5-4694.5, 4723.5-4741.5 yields 403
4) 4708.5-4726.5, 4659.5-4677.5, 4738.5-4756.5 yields 406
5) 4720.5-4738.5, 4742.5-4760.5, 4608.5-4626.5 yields 405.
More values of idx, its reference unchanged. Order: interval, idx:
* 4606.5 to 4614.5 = 4612.0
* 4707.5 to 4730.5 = 4725.0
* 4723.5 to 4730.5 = 4725.0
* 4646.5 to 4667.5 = 4657.0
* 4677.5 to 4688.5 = 4678.0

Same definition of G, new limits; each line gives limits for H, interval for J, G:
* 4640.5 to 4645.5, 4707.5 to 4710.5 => -2.0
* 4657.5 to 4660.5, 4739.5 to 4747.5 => -2.3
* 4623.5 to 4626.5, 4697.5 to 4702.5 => 0.7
